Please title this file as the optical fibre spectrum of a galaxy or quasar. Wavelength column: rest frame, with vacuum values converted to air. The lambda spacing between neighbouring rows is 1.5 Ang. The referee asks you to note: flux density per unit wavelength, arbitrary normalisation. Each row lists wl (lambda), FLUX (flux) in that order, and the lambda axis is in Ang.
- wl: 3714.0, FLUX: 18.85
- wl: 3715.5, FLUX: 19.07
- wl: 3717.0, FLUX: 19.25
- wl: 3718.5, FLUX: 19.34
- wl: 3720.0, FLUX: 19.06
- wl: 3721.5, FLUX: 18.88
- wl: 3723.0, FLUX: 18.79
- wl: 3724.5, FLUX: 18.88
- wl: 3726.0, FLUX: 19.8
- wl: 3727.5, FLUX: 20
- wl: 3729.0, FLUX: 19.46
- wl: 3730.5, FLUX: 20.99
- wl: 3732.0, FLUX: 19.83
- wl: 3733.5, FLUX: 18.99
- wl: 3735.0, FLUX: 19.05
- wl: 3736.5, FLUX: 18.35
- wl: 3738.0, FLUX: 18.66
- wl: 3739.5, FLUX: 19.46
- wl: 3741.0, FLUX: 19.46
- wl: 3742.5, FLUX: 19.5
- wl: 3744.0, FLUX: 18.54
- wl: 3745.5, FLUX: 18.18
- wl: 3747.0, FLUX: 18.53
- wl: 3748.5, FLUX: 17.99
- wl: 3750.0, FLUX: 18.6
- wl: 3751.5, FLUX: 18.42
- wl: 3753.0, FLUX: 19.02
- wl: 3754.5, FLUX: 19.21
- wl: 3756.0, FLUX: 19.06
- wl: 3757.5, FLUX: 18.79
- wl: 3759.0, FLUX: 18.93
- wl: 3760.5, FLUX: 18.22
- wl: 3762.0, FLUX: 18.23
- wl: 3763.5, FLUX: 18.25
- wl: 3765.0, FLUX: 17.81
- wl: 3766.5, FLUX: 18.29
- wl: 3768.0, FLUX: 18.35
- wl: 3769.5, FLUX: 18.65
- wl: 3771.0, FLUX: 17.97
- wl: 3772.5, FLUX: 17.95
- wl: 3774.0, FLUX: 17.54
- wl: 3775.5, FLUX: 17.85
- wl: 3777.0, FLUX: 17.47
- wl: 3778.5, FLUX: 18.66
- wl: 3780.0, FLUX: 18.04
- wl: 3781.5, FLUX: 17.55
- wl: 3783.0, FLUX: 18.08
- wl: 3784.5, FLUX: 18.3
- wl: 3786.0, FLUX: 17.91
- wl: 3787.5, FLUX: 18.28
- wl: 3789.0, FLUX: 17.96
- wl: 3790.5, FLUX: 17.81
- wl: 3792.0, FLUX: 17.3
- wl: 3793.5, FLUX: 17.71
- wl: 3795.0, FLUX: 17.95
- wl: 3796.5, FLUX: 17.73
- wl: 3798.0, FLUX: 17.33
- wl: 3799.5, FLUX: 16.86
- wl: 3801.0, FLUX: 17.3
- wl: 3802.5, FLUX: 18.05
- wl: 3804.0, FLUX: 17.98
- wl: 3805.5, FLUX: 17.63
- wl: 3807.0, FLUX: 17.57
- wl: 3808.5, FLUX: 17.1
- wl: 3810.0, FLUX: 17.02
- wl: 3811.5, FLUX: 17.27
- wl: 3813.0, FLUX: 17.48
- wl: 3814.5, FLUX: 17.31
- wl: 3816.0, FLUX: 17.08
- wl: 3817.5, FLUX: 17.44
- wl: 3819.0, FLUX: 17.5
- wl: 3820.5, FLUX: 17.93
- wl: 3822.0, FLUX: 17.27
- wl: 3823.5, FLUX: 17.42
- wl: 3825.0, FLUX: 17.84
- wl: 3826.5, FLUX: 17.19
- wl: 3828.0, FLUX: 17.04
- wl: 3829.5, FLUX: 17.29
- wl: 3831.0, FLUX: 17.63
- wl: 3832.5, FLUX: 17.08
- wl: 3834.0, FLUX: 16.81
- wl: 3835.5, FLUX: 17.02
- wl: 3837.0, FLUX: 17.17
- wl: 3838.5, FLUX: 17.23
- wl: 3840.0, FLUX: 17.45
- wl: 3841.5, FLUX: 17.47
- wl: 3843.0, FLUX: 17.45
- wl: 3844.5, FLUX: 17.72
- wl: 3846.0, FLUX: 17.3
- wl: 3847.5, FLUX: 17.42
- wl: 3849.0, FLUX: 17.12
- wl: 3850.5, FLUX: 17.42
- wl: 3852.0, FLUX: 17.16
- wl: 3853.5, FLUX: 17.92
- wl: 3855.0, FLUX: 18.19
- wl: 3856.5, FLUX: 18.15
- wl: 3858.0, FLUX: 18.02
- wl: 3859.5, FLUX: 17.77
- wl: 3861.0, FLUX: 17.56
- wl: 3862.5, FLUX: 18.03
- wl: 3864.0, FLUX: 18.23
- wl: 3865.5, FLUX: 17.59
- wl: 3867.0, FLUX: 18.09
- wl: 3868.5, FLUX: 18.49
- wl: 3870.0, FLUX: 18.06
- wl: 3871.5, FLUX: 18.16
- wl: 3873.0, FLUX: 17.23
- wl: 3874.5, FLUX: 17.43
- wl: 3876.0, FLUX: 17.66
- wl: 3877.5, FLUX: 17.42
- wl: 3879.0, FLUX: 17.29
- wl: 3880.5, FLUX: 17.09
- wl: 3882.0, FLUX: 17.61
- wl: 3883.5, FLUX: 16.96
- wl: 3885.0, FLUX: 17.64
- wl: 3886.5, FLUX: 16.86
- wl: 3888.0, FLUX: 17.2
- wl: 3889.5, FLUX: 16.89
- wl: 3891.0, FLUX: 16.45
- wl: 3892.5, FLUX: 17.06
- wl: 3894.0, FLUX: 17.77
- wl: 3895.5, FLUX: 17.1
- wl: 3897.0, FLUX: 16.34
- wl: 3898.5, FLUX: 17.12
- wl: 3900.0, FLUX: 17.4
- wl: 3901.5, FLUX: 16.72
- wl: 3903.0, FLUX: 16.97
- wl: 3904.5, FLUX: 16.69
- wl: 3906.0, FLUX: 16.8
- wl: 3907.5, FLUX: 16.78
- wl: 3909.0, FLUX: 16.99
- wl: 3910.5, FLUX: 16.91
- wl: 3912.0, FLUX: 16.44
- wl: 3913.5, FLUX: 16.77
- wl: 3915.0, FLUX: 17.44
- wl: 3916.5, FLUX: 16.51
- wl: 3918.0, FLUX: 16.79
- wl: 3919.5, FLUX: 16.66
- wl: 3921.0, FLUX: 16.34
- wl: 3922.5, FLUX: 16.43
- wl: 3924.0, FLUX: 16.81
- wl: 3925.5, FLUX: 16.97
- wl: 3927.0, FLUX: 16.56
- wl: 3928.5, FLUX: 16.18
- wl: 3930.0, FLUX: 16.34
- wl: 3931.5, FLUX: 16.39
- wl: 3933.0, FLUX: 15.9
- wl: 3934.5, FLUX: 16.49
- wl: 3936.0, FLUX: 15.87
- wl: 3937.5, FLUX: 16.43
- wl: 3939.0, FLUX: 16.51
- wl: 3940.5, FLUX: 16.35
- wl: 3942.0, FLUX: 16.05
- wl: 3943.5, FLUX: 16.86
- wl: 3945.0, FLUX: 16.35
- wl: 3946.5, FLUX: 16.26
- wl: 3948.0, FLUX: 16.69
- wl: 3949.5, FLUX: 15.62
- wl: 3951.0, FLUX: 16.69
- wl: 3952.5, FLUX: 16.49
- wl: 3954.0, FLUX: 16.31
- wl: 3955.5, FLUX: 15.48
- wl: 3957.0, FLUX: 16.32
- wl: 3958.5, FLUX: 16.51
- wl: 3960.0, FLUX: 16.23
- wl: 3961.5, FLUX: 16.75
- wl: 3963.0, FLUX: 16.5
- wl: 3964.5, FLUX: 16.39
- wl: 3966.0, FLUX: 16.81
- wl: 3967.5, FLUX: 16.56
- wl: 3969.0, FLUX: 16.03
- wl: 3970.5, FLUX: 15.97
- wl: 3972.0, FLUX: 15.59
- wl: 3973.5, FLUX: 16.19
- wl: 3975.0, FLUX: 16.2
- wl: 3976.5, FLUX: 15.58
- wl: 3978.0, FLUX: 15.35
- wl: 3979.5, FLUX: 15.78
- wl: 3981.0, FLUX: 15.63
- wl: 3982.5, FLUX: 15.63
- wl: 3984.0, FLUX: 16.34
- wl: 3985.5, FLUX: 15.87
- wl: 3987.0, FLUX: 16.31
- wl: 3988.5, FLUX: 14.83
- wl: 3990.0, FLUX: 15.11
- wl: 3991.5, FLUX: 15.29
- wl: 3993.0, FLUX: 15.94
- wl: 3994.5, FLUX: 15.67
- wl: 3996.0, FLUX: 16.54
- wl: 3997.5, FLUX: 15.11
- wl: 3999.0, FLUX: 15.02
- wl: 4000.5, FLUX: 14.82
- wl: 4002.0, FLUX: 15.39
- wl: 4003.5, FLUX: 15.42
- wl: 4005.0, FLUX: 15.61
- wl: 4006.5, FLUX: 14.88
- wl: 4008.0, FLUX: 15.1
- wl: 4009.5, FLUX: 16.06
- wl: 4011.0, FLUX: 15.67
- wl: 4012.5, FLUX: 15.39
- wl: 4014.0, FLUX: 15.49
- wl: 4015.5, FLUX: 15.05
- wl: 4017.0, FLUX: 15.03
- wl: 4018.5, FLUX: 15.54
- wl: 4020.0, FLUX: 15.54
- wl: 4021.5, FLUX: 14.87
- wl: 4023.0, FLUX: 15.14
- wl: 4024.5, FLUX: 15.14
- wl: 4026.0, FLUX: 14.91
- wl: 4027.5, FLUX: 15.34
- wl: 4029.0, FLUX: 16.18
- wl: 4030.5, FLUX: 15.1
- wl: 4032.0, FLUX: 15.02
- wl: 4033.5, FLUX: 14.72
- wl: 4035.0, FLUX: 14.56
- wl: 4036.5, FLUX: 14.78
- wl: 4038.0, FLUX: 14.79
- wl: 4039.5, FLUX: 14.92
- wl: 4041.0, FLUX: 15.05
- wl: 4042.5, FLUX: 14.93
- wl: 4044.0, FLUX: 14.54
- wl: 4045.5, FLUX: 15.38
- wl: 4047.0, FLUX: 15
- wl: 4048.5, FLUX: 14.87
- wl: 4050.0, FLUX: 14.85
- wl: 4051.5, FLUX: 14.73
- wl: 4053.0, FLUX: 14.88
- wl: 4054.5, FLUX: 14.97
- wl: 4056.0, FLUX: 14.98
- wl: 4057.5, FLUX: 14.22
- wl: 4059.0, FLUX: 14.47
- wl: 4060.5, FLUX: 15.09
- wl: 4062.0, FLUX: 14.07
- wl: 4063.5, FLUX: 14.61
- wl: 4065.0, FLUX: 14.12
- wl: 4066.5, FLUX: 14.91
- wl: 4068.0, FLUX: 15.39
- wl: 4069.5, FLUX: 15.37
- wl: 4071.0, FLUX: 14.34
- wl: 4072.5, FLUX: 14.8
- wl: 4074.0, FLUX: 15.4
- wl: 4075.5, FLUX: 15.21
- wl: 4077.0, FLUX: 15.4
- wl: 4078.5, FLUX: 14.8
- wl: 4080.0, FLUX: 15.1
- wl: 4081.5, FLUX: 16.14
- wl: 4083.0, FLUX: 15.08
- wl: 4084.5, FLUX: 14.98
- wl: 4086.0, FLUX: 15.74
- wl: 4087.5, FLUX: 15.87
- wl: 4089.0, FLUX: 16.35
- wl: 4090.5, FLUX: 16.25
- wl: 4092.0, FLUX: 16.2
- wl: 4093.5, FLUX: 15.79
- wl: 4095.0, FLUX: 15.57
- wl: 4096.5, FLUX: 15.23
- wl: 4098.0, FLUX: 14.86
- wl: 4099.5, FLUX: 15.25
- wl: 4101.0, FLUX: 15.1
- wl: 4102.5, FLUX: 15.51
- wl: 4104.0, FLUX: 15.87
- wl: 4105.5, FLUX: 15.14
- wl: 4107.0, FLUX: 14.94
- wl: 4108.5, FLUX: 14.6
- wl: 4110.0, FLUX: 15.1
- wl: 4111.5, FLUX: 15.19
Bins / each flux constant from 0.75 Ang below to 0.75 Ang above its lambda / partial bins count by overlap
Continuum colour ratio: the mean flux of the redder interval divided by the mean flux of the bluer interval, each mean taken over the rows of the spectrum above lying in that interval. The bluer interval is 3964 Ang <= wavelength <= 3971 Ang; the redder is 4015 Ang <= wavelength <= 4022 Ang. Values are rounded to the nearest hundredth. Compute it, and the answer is 0.93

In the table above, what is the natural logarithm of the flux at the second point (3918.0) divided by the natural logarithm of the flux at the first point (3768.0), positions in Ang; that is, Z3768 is 0.969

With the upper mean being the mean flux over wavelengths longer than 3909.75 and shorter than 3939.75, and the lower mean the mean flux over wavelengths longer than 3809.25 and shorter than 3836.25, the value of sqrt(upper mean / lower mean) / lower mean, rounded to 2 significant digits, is 0.056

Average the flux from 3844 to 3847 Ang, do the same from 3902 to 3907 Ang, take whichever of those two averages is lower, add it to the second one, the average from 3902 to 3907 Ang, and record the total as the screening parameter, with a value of 34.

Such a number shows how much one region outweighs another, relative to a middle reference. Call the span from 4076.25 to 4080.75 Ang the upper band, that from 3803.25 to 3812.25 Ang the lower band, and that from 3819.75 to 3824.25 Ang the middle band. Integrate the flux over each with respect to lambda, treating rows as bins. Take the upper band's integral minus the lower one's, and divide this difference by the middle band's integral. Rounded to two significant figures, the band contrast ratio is -1.1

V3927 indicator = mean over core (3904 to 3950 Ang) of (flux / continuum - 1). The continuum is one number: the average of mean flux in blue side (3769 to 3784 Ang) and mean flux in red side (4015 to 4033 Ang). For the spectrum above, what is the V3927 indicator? -0.005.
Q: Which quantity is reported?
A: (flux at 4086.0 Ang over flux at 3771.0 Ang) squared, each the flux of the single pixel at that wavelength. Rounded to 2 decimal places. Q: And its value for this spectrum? 0.77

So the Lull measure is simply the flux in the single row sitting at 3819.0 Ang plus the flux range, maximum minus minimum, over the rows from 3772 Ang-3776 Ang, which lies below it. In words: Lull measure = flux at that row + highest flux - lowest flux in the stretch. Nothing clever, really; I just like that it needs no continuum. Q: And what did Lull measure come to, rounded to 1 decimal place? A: 17.9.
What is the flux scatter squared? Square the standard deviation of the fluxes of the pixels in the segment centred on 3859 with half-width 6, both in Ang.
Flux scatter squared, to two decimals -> 0.05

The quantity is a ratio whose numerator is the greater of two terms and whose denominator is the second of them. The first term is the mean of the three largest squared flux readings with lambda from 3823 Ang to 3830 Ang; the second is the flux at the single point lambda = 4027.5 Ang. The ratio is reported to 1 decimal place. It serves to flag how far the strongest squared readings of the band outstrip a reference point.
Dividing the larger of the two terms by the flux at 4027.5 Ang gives 20.0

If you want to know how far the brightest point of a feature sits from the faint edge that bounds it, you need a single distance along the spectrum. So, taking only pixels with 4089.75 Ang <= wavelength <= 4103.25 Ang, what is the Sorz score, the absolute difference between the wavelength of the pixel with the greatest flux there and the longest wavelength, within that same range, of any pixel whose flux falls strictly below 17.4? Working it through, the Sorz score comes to 12.0 Ang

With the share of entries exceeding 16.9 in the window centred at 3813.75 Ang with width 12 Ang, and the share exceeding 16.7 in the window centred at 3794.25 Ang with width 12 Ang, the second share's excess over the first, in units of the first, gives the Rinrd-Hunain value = 0.00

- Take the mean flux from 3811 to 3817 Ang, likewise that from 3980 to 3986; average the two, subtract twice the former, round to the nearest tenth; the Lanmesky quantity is -18.0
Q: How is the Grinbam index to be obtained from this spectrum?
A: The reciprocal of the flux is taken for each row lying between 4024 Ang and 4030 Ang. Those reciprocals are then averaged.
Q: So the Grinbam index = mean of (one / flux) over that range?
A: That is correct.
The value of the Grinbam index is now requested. 0.0650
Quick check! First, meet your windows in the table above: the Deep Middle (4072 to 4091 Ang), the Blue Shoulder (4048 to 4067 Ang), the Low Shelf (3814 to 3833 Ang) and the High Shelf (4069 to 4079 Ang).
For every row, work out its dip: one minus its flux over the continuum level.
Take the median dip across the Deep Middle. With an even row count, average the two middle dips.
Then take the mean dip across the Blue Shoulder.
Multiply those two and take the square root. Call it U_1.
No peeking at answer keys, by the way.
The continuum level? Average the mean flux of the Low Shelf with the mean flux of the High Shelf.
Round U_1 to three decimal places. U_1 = 0.069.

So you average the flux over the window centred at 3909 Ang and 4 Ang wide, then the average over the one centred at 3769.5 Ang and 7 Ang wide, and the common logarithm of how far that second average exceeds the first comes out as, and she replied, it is 0.13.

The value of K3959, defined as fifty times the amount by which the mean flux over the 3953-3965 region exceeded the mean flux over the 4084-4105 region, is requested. 35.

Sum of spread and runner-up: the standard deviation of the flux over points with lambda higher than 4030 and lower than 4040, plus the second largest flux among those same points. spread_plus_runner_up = 15.2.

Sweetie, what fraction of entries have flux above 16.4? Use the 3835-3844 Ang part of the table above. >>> 1.00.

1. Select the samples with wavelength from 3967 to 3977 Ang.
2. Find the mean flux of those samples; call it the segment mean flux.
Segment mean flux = 16.0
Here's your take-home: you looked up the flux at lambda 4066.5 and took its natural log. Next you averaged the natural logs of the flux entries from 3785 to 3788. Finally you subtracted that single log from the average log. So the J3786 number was 0.19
